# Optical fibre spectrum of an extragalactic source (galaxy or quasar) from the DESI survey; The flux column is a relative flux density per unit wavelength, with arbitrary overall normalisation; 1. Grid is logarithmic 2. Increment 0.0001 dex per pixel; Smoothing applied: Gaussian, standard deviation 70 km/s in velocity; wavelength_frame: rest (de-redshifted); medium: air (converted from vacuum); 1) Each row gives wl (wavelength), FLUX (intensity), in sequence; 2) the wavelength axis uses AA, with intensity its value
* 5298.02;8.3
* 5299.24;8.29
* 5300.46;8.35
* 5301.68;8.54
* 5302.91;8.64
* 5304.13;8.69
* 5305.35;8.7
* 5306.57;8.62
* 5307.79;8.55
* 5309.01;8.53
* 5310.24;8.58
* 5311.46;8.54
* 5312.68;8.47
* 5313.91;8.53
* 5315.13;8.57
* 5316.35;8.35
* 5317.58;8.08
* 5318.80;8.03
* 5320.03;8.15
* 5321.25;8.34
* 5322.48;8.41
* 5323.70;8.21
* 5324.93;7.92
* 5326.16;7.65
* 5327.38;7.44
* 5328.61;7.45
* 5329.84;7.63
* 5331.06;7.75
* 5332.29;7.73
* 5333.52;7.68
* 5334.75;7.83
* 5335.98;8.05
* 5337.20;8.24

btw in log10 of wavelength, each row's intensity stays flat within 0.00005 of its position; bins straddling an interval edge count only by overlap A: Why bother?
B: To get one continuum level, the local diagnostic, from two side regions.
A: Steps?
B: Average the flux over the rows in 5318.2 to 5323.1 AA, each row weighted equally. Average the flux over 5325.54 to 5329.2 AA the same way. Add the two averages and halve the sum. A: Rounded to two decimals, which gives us 7.87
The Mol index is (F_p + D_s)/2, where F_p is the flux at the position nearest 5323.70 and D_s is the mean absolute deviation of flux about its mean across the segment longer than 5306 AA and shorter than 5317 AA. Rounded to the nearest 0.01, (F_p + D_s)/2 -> 4.13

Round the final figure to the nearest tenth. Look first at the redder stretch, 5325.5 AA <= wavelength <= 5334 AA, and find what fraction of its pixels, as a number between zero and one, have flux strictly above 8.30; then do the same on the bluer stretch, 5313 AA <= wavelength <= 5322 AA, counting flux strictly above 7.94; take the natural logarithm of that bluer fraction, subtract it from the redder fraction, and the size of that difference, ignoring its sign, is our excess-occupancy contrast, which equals 0.0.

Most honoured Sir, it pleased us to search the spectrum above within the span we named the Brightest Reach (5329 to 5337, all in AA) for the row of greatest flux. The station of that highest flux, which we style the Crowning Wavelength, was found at 5335.98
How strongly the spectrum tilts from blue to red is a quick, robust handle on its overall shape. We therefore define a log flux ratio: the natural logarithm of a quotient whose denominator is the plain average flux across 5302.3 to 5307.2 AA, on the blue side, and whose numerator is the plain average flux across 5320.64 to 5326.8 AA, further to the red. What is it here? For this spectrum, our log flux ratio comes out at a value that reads -0.07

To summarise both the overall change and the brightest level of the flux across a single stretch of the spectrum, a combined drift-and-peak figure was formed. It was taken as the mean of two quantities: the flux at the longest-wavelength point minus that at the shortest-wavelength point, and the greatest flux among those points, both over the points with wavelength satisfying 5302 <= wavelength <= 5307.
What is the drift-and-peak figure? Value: 4.34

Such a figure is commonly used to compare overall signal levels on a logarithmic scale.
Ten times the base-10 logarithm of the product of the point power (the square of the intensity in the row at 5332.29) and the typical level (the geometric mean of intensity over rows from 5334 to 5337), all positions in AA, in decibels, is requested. 26.8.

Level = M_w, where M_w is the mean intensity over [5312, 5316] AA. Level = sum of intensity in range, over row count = 8.52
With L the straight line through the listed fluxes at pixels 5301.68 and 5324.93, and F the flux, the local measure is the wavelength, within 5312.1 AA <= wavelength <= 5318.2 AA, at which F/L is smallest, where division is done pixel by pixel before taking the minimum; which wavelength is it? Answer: 5317.58 AA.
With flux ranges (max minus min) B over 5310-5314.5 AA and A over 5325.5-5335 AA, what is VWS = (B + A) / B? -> 4.5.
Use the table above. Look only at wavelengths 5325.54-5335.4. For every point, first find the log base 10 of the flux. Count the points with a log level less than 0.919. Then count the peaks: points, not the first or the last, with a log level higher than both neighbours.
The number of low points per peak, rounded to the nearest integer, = 8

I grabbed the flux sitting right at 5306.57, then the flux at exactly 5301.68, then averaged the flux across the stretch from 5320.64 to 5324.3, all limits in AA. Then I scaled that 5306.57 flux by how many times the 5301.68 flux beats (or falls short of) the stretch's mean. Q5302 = 8.8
